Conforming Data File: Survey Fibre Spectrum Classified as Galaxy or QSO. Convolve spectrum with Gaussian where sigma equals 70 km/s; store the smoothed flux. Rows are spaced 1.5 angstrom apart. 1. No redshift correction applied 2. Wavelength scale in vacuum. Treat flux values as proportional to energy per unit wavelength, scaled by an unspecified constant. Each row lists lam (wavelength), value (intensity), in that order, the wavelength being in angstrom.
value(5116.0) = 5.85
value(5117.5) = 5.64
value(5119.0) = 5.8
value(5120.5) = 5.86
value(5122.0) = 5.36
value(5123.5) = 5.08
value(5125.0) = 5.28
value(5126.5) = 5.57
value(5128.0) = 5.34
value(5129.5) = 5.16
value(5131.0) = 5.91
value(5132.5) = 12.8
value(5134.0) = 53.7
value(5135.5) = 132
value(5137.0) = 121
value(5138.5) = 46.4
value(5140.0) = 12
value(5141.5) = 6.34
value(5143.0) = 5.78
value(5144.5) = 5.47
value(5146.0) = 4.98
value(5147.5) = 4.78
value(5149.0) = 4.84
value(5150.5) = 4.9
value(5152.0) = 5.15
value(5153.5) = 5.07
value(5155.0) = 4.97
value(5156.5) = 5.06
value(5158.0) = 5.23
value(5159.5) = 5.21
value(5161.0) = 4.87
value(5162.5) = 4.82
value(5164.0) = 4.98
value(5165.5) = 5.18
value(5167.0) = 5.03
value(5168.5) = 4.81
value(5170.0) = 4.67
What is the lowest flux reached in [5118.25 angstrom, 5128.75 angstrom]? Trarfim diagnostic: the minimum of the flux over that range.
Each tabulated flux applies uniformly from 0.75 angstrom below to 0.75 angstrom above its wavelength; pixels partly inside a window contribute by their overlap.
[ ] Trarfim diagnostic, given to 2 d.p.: 5.08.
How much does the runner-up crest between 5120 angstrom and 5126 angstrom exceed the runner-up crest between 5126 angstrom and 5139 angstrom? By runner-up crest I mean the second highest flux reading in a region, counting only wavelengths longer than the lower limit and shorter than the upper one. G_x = -116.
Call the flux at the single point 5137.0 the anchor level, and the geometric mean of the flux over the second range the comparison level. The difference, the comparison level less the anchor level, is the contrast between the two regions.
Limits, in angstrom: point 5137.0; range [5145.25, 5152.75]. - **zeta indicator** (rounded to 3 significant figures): -116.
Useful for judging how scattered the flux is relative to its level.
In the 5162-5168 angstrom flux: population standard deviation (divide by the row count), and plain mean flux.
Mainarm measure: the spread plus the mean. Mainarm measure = 5.1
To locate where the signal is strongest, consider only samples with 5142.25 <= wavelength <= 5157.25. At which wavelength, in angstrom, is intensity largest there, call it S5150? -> 5143.0 angstrom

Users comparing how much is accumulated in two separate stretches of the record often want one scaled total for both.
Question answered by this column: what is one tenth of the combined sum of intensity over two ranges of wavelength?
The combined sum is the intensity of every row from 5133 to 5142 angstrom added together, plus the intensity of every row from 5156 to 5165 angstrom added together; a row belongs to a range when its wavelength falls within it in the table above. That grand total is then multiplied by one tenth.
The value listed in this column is 40.2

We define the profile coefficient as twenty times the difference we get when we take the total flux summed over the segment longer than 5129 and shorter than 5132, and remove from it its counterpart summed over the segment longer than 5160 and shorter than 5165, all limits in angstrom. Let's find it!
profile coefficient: -72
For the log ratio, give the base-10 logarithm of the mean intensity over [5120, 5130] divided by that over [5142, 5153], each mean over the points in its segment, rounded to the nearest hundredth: 0.02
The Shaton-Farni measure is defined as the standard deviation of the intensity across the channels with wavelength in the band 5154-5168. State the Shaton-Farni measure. 0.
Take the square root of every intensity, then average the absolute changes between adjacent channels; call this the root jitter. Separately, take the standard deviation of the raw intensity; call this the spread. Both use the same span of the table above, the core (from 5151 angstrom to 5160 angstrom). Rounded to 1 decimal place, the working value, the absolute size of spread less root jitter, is 0.1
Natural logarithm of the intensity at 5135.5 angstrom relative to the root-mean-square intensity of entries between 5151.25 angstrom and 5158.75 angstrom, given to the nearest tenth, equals 3.3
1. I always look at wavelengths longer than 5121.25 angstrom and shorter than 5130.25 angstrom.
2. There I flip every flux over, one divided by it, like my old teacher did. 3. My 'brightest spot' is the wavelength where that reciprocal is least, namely 5126.5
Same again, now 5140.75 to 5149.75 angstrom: 5141.5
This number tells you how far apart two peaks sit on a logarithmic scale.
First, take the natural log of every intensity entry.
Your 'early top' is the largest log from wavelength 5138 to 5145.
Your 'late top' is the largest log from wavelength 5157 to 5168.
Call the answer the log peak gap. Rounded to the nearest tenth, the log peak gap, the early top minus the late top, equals 2.2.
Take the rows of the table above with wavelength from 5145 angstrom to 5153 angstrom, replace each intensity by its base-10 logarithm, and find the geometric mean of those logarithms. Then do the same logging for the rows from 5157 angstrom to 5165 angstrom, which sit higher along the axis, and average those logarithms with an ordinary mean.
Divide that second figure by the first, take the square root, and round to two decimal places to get 1.01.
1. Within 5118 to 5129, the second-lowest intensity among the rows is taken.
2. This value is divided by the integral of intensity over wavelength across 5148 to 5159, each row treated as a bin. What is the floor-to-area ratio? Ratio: 0.10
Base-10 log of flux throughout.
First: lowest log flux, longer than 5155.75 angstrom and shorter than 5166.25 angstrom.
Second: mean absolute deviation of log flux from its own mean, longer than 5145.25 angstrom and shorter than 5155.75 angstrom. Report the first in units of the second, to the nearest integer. 78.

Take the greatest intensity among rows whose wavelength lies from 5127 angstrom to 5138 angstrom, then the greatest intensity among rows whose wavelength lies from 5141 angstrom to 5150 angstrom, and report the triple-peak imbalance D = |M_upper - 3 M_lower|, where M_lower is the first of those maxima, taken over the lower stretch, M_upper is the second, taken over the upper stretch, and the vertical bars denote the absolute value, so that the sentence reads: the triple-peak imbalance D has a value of 390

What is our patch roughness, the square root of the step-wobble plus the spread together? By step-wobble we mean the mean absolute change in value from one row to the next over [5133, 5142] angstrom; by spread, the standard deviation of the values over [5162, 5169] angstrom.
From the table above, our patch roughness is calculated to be 6.40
